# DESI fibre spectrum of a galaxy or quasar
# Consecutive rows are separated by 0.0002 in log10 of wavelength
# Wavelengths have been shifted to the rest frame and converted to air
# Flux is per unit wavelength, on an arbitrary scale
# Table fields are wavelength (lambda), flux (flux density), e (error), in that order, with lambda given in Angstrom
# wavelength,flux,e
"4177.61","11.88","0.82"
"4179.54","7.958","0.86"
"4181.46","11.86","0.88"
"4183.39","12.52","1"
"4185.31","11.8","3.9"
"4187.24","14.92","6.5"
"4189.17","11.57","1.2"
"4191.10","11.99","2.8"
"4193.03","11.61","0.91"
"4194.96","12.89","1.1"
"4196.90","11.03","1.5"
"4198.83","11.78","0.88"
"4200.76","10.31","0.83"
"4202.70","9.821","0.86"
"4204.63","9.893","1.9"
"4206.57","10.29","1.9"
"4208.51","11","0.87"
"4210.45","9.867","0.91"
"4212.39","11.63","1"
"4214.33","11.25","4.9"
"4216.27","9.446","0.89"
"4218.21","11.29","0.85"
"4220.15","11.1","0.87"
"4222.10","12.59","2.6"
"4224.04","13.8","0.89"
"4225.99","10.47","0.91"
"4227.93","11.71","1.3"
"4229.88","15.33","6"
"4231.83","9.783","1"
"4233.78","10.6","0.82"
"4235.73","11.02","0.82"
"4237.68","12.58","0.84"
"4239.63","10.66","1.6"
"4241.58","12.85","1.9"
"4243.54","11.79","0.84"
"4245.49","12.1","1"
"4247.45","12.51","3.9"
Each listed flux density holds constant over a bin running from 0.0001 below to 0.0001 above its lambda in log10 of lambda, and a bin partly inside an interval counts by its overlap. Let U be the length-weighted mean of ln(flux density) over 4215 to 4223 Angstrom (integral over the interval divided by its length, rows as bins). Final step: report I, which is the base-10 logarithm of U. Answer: 0.381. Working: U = 2.40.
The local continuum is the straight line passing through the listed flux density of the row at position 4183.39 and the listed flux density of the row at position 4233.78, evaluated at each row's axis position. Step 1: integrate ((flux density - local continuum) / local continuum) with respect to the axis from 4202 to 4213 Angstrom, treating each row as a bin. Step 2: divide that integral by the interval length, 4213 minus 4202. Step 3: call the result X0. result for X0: -0.10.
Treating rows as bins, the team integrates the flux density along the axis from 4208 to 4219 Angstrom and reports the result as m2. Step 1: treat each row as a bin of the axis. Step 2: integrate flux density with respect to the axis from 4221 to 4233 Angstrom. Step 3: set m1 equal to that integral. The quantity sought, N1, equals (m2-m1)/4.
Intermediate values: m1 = 147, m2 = 118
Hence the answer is -7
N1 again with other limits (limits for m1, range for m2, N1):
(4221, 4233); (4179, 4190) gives -4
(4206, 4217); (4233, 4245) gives 6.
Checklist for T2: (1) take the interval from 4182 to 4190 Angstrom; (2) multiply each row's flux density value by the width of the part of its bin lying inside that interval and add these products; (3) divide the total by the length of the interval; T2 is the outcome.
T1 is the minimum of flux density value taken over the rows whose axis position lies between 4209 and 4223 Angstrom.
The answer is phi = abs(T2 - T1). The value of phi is 3.2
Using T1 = 9.446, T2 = 12.68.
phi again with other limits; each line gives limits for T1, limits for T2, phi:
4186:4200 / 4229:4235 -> 0.8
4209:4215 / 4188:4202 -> 1.7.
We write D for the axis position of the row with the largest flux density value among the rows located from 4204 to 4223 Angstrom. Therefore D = 4222.10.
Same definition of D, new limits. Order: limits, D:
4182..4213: 4187.24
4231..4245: 4241.58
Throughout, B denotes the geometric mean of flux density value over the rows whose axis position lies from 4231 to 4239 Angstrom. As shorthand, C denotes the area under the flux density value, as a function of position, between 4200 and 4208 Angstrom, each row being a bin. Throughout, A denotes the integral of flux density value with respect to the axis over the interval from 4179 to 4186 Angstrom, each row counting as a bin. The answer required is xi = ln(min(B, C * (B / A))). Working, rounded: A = 78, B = 10.9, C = 81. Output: 2.39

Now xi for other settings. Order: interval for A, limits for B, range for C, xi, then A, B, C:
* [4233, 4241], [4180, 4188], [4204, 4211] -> 2.31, 91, 12.7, 72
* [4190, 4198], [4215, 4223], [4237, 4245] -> 2.40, 95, 11.0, 96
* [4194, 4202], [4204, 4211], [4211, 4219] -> 2.27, 91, 10.3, 87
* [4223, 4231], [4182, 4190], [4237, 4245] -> 2.47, 102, 12.6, 96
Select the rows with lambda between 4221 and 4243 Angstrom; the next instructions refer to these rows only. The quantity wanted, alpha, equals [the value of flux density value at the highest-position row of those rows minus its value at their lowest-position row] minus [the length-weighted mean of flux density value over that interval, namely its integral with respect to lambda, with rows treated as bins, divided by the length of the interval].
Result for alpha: -11.7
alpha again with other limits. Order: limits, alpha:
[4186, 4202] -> -16.6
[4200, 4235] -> -10.8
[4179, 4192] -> -7.9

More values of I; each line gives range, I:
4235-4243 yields 0.392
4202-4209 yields 0.366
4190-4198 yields 0.393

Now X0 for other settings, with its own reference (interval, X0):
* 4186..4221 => -0.05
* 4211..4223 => -0.01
